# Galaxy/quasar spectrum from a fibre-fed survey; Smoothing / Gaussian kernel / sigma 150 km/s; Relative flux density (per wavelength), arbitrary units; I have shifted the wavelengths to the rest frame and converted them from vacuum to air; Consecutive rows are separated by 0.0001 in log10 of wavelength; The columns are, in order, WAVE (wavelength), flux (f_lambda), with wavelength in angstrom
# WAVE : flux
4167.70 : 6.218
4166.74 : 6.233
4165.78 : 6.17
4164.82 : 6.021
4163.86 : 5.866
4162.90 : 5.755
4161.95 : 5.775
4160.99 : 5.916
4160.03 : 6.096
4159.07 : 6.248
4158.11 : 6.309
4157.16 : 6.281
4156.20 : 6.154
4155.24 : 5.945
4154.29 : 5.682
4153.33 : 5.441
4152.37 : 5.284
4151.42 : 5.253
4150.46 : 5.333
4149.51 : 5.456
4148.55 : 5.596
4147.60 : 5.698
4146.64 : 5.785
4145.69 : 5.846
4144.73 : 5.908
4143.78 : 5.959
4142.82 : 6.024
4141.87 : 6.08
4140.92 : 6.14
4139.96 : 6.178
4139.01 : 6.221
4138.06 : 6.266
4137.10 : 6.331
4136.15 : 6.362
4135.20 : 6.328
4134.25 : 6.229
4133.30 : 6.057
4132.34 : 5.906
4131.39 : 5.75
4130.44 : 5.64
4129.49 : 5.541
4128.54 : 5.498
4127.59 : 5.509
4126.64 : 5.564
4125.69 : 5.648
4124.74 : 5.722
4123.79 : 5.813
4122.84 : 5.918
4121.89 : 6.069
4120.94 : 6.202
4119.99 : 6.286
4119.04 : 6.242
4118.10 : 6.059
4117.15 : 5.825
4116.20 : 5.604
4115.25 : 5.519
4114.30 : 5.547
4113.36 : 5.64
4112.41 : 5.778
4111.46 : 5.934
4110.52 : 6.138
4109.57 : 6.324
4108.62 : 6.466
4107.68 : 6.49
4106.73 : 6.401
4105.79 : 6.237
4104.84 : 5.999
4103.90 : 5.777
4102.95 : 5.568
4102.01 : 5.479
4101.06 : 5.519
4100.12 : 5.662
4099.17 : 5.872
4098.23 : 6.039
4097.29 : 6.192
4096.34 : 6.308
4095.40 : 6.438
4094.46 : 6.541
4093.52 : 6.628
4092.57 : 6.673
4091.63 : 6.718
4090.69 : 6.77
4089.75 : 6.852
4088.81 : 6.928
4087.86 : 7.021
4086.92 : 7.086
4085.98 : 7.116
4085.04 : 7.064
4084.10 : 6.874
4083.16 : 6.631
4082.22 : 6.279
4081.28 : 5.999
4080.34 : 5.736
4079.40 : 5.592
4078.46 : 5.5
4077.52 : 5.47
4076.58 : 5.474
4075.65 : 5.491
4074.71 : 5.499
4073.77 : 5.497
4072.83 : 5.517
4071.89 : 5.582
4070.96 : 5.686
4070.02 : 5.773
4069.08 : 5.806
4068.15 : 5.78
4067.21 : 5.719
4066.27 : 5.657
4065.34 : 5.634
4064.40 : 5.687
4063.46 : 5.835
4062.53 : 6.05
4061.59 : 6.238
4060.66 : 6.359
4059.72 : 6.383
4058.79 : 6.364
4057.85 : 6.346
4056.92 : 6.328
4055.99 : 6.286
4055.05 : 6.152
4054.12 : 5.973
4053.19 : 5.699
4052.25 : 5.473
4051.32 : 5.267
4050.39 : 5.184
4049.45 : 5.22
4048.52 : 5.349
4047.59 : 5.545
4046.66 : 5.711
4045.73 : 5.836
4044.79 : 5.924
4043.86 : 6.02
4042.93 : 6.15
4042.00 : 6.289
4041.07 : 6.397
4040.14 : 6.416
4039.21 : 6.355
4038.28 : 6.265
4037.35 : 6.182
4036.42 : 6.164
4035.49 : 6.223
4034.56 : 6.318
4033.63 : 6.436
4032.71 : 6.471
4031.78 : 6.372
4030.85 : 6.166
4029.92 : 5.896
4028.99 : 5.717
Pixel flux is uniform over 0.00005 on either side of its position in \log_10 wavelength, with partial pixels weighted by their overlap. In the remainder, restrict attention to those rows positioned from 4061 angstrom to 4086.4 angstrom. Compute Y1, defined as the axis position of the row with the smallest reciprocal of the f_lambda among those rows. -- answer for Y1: 4085.98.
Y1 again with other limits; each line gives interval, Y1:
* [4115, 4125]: 4119.99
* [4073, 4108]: 4085.98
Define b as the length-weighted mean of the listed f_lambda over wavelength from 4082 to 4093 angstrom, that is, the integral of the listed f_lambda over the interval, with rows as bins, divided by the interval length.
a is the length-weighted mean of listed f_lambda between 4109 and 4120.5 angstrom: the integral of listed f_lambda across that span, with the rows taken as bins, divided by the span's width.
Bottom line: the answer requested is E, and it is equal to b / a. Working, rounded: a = 5.9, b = 6.85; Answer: 1.16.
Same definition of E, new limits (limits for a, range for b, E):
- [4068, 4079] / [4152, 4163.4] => 1.06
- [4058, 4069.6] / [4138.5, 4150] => 0.99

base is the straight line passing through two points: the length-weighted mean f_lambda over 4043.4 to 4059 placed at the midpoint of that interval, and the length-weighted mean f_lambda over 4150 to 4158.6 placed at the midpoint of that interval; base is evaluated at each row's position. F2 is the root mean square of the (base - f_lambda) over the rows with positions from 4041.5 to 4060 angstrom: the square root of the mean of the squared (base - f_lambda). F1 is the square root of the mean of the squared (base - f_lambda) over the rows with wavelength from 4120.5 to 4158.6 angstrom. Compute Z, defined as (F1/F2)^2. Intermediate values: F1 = 0.34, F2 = 0.42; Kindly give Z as 0.67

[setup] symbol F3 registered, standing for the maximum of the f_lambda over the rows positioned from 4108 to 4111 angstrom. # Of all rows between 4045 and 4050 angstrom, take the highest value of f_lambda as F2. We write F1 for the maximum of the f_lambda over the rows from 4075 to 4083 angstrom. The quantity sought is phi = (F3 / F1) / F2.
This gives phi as 0.176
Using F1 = 6.279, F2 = 5.836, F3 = 6.466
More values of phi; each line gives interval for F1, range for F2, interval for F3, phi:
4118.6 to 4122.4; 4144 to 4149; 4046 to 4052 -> 0.154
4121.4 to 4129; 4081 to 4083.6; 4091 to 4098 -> 0.167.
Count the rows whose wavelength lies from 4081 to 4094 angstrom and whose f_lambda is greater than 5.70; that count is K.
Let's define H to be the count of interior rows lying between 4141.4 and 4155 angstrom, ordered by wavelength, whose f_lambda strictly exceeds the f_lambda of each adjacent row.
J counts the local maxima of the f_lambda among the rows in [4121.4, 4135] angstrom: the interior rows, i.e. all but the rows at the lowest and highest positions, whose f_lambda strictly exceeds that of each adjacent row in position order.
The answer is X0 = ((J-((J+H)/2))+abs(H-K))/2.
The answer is 7.0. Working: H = 0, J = 0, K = 14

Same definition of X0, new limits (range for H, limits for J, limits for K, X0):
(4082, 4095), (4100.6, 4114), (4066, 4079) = 1.5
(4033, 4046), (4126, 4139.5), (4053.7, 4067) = 5.0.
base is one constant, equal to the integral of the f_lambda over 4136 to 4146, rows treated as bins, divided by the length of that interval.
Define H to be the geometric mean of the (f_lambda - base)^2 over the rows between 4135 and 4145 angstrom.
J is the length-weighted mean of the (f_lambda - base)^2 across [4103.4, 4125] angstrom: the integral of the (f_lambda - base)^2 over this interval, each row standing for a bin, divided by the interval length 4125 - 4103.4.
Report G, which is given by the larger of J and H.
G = 0.10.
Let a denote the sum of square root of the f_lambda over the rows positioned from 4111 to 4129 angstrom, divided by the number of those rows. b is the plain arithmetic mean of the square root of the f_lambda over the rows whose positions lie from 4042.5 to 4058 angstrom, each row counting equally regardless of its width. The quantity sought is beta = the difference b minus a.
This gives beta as -0.004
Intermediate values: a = 2.41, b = 2.41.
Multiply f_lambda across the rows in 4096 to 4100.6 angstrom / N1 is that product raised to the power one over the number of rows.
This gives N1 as 6.0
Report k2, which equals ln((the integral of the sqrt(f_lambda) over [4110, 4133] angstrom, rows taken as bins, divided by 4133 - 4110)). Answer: 0.879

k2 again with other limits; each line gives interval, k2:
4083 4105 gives 0.928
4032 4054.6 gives 0.892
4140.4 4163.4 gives 0.881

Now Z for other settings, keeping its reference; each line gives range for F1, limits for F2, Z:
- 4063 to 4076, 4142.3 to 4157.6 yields 0.33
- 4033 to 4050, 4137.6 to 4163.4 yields 1.63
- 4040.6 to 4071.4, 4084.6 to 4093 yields 0.10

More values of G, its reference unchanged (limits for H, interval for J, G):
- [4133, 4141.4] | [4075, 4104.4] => 0.35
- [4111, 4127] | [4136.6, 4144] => 0.06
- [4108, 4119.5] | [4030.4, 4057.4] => 0.17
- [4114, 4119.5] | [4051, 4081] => 0.20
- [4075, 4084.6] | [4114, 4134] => 0.19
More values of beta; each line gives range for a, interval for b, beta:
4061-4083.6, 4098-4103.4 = -0.013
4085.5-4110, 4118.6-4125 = -0.062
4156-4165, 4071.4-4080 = -0.110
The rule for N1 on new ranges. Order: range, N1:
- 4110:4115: 5.8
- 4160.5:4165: 5.9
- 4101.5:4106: 5.8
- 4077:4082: 5.7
